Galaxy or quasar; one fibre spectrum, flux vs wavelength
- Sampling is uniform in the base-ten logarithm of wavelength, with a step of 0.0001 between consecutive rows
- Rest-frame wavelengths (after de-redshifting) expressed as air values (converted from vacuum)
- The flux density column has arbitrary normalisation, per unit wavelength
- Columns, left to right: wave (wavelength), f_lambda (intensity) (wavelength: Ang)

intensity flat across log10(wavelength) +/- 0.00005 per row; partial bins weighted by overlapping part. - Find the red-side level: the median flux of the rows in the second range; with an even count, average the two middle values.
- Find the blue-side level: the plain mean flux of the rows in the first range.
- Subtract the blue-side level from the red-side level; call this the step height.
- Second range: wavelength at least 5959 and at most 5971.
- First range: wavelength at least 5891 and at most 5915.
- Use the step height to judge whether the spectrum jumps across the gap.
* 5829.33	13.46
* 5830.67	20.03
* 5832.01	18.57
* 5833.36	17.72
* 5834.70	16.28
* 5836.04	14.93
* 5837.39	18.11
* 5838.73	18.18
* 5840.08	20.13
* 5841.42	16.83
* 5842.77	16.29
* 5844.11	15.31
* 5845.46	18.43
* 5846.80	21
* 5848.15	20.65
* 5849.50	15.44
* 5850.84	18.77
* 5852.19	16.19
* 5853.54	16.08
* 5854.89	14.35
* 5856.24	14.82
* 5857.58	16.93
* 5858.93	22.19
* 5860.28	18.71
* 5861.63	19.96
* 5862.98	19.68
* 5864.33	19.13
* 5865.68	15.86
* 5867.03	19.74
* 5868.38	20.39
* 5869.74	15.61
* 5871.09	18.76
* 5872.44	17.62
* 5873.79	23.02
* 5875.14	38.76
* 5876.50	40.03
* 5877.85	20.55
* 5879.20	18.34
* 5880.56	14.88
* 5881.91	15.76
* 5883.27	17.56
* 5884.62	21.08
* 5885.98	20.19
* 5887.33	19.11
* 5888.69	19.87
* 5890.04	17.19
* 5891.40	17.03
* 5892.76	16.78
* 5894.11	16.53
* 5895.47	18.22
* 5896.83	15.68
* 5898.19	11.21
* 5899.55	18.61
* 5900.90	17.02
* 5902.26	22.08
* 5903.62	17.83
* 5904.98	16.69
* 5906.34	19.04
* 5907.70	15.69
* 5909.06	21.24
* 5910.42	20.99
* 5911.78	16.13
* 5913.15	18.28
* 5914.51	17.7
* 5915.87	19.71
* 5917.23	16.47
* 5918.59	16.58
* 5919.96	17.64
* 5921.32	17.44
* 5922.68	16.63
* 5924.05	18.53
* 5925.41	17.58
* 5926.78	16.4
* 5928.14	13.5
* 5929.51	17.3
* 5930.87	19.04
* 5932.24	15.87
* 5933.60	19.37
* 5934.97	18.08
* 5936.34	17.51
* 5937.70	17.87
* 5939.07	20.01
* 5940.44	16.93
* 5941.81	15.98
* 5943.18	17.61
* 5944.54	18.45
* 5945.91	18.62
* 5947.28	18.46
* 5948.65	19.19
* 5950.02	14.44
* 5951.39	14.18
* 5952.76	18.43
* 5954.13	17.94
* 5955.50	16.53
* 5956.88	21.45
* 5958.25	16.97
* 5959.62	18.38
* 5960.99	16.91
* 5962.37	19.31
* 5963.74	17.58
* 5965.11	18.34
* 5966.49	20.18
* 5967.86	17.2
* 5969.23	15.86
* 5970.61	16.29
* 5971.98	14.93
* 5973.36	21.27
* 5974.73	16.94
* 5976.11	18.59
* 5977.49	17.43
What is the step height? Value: -0.02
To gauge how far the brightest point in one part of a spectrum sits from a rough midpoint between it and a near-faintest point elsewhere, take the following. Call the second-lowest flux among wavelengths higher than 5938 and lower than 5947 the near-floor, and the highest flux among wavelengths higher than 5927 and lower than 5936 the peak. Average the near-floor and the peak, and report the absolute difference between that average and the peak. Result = 1.2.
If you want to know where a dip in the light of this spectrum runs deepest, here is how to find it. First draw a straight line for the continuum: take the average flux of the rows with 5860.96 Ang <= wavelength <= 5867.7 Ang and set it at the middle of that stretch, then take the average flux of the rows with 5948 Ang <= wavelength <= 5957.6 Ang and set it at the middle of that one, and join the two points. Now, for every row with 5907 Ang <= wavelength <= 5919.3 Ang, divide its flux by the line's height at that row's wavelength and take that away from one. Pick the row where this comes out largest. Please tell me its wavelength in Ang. 5907.70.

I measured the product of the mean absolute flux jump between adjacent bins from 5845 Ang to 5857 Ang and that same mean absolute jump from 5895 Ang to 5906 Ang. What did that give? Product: 7.7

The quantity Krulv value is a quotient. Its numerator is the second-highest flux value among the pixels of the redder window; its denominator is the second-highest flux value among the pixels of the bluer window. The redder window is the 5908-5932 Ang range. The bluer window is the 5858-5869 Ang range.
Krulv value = 1.0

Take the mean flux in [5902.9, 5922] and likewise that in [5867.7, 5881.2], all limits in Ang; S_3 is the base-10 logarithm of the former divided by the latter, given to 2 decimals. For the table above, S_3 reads -0.10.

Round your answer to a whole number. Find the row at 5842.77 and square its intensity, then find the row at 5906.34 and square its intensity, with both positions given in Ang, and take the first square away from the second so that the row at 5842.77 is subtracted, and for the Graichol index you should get 97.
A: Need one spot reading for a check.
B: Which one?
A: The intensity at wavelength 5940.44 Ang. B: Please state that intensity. 16.93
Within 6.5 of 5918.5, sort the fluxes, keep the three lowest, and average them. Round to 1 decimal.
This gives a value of 16.6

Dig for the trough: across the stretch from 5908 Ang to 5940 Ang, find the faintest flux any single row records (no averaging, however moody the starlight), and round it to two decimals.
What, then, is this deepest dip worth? 13.50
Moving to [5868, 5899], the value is 11.21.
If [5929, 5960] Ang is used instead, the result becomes 14.18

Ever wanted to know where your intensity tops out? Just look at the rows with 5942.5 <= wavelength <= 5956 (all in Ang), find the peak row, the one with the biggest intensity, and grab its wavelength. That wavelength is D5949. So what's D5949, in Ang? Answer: 5948.65 Ang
